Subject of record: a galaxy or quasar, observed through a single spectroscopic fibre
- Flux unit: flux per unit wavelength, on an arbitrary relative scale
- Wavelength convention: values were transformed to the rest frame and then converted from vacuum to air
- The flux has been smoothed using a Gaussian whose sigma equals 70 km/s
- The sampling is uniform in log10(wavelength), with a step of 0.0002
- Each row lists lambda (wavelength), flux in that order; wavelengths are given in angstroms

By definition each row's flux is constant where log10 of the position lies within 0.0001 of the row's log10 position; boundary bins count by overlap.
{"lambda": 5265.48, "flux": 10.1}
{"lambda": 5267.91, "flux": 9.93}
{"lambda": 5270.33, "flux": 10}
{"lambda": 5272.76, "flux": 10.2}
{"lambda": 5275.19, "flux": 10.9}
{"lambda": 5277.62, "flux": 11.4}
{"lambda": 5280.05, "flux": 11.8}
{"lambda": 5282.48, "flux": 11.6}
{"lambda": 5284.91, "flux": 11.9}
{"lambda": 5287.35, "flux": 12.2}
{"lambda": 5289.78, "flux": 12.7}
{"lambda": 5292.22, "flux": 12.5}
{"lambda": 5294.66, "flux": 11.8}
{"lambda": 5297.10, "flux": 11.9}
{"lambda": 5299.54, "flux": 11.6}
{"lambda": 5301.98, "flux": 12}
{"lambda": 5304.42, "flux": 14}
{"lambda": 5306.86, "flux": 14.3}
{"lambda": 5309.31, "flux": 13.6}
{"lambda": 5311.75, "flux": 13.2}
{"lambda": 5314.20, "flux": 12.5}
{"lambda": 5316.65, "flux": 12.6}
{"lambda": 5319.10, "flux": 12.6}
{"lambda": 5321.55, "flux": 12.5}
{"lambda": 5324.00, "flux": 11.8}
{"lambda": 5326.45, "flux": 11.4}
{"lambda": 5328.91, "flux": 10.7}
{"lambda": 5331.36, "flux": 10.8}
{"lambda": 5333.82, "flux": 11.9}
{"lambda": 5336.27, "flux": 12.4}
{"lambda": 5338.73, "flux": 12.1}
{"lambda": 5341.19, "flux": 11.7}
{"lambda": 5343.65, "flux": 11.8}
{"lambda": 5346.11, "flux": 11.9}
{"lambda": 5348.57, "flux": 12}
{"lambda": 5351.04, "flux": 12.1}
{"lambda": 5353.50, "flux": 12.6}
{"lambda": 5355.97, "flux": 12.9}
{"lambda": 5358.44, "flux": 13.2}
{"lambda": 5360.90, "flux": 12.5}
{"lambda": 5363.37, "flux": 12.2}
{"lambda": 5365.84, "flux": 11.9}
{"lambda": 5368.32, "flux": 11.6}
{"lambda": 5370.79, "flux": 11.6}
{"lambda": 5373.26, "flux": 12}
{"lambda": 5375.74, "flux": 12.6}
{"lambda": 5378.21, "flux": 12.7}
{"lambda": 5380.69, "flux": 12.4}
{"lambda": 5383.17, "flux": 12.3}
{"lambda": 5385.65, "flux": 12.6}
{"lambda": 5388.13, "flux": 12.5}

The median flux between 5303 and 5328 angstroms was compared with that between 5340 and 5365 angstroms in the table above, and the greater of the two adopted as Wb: 12.6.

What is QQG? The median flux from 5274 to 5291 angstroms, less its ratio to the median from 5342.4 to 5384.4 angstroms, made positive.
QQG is 10.8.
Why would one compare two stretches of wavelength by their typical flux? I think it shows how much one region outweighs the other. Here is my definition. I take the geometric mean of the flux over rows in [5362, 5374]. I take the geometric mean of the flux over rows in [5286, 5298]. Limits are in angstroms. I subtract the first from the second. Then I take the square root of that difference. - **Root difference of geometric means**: 0.60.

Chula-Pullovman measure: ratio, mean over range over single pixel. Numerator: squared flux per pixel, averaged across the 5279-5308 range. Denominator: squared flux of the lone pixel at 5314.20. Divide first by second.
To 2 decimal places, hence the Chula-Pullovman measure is 0.98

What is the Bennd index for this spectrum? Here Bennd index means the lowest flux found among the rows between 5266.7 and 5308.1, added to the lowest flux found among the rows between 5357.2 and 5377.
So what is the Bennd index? 21.5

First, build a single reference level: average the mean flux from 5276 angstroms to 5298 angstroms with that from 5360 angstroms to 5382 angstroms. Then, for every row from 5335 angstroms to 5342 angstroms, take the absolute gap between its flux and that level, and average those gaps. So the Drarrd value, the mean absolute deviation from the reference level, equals 0.24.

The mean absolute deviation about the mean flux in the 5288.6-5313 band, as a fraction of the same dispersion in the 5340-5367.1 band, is 2.05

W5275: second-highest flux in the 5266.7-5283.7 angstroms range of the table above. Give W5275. 11.6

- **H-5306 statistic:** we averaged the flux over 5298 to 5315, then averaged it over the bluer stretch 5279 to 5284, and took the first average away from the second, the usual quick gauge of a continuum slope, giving -1.3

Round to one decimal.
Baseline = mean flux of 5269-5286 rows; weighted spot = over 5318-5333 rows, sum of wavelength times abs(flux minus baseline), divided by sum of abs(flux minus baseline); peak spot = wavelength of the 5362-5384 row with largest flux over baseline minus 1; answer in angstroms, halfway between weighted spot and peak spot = 5350.5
